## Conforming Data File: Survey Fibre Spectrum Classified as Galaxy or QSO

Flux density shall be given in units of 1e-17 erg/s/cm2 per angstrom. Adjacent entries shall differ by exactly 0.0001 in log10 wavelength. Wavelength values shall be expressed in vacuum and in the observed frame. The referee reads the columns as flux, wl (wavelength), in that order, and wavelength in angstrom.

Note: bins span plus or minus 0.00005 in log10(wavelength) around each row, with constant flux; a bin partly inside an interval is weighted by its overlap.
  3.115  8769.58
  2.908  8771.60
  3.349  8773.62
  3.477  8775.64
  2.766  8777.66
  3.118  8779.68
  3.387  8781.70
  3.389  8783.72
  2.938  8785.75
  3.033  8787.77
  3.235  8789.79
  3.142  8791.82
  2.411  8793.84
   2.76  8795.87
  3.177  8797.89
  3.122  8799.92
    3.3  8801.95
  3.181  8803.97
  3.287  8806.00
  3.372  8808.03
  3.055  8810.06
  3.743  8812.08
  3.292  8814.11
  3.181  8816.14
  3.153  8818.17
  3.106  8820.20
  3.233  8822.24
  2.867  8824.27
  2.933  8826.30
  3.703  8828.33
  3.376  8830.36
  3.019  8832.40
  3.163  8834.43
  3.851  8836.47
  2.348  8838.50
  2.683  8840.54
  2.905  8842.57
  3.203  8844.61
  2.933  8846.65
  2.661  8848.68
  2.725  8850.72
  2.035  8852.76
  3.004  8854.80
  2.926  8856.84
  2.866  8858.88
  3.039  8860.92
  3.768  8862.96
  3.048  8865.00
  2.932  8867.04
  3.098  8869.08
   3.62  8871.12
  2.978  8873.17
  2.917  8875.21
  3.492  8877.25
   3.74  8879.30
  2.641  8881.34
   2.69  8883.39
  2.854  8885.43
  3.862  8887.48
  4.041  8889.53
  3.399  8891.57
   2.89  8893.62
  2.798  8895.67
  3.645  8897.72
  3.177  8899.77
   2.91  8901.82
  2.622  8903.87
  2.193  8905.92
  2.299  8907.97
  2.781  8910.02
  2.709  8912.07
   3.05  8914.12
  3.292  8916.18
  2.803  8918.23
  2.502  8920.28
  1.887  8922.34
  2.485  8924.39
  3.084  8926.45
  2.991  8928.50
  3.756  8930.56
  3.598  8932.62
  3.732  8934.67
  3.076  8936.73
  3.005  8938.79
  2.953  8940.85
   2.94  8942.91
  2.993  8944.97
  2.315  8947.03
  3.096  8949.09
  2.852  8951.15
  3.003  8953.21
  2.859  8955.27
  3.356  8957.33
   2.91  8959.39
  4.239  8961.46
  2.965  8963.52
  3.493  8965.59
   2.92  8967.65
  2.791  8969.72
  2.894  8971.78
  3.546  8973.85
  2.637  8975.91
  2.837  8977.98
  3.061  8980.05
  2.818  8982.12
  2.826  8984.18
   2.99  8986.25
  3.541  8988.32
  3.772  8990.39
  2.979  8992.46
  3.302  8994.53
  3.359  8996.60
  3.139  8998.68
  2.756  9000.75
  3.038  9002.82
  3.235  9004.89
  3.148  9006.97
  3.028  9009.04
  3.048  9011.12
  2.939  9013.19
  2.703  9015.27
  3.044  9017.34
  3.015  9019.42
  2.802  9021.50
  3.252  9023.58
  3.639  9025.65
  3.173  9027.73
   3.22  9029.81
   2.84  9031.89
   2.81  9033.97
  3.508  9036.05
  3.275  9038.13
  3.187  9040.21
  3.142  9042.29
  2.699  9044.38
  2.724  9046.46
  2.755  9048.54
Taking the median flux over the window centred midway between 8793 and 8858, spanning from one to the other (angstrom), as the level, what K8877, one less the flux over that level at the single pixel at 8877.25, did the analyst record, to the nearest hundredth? -0.12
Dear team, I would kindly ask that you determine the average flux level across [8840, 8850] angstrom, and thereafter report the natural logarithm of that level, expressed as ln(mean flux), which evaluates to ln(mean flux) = 1.06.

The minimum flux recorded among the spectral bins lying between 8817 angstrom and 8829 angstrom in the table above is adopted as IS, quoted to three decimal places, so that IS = 2.867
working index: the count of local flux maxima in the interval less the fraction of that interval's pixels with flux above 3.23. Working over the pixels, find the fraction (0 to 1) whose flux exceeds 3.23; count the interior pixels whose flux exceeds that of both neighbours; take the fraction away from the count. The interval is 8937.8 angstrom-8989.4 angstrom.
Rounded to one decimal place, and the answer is 7.8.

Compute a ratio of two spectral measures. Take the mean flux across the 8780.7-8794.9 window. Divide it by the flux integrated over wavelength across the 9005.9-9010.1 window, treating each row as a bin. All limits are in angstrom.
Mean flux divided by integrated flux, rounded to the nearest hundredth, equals 0.24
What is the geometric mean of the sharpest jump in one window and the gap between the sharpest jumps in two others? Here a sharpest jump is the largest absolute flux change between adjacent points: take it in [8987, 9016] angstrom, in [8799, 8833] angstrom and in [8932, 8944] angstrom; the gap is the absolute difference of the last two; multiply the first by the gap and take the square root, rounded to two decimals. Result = 0.30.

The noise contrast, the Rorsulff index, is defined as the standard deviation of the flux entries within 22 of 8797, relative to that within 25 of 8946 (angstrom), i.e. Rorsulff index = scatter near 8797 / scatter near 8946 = 0.57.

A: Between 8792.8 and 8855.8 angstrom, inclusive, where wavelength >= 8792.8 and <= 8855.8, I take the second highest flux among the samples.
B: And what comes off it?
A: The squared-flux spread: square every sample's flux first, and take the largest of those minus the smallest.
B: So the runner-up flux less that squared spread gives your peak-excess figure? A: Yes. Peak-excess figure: -7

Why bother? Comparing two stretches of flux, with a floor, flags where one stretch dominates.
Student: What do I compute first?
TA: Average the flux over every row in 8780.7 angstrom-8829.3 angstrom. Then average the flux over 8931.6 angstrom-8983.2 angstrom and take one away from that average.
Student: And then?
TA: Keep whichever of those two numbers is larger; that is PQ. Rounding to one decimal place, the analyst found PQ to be 3.2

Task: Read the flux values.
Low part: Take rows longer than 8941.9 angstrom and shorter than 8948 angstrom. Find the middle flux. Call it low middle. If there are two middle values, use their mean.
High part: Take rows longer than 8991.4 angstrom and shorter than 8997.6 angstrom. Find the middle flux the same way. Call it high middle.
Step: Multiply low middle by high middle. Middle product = 9.71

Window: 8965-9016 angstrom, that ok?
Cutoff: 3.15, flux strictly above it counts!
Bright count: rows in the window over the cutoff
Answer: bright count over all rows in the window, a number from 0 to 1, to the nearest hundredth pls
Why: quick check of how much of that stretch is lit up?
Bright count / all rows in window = 0.28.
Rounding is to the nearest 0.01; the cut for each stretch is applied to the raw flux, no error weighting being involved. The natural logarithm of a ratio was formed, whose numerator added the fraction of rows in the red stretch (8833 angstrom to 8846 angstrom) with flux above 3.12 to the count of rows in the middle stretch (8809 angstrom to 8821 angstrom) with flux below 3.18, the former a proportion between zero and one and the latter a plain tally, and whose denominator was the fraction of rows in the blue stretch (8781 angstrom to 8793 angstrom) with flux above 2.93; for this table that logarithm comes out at 1.25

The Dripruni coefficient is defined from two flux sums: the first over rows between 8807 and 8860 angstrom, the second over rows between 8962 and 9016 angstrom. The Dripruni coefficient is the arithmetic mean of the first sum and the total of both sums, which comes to 119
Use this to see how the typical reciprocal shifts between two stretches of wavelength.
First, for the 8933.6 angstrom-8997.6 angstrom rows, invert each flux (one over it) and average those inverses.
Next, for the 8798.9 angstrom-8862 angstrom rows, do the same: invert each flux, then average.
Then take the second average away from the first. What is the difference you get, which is -0.003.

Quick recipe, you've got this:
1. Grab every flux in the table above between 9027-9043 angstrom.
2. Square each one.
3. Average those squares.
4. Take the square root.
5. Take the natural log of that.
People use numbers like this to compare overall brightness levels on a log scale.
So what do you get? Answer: 1.15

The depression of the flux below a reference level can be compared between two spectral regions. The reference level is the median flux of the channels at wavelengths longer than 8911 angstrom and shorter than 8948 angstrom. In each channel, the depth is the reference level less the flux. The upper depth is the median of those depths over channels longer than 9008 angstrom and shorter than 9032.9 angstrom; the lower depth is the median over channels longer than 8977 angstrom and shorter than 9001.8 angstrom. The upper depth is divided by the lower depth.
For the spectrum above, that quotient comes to 1.3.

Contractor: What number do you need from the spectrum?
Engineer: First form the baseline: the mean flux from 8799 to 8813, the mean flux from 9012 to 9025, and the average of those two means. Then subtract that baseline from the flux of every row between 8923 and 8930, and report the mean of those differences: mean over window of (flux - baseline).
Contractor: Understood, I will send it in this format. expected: -0.27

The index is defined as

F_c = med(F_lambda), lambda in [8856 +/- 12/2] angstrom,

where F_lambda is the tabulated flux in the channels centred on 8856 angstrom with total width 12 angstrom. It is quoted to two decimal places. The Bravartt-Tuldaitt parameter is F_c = 2.90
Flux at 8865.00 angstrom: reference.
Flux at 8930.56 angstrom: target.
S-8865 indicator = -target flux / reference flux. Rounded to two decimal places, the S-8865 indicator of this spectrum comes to -1.23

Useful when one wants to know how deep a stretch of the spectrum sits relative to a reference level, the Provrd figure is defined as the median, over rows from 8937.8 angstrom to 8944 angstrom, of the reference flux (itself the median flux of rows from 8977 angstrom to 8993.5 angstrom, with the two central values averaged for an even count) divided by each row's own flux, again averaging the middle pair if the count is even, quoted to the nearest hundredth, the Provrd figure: 1.01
